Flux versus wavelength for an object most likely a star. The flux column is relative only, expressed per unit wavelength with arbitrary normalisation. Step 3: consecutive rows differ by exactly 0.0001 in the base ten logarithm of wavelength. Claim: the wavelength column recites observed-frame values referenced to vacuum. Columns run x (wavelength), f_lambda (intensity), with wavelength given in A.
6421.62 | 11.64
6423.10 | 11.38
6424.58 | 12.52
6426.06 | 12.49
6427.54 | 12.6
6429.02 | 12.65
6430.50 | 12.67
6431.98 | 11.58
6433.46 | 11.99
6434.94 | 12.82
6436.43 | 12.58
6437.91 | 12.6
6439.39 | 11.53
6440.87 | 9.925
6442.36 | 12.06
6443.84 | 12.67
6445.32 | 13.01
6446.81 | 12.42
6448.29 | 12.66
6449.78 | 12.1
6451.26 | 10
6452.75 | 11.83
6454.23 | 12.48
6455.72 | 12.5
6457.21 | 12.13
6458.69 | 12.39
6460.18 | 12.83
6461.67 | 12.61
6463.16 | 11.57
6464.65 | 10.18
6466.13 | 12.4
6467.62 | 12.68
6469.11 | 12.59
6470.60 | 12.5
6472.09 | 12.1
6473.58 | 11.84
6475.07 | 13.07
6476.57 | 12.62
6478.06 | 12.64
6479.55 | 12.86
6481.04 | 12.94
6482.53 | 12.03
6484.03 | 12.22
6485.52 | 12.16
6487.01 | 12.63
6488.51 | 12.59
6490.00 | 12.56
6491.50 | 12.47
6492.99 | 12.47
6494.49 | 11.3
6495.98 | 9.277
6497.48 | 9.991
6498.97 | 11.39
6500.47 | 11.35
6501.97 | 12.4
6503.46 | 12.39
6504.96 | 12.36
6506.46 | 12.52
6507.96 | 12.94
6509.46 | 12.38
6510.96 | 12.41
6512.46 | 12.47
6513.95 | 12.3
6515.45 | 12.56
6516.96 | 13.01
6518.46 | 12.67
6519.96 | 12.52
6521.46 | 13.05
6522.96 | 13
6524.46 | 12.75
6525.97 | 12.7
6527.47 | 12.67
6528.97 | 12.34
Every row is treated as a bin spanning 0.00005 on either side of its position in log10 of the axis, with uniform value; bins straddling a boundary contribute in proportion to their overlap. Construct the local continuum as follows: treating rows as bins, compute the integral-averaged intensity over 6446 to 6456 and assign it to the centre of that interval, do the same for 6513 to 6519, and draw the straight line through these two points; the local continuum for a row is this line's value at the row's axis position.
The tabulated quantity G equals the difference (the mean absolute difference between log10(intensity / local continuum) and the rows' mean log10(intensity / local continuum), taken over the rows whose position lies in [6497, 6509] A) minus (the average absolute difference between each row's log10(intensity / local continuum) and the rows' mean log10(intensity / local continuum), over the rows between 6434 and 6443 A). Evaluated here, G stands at 0.00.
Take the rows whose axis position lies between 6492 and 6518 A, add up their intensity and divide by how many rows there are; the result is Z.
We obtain 12.0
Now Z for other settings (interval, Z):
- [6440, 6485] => 12.2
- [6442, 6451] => 12.5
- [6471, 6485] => 12.5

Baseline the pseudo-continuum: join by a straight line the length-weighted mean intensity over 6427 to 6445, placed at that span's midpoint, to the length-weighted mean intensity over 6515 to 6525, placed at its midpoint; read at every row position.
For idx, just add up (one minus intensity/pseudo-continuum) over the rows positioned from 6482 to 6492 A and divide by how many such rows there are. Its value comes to 0.0134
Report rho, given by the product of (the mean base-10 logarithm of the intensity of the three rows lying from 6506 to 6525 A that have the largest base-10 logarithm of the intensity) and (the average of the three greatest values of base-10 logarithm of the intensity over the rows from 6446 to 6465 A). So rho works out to 1.23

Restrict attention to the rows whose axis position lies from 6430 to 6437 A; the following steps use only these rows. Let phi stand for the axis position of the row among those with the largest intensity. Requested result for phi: 6434.94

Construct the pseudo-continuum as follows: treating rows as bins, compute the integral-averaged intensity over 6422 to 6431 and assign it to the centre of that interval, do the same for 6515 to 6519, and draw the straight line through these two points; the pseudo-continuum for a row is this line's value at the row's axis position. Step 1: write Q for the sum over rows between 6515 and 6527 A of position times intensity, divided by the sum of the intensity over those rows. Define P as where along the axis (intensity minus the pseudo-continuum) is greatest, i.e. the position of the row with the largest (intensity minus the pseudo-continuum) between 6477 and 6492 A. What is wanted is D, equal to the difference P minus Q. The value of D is -39.7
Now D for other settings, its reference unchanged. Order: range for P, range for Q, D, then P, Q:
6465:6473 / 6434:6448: 26.7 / 6467.62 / 6440.9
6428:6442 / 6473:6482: -42.4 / 6434.94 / 6477.4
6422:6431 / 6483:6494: -58.0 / 6430.50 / 6488.5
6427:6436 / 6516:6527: -86.5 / 6434.94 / 6521.5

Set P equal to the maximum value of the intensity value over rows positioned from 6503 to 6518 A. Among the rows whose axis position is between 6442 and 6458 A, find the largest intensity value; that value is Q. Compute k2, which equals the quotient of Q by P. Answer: 1.00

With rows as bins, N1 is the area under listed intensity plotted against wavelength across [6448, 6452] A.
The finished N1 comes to 45.9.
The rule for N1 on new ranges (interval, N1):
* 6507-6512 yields 62.8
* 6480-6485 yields 62.1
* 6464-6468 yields 46.9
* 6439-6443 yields 44.4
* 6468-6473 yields 62.0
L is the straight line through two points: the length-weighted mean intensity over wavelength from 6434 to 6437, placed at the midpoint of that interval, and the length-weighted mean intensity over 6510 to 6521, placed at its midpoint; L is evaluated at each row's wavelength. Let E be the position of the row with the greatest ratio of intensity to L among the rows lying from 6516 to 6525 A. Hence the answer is 6521.46 A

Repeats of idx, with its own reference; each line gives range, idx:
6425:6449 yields -0.0082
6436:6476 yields 0.0153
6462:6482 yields 0.0103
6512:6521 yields 0.0143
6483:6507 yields 0.0578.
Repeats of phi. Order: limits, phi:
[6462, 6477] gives 6475.07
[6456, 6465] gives 6460.18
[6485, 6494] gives 6487.01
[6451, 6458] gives 6455.72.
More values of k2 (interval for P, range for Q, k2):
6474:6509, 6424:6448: 1.00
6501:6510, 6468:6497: 1.01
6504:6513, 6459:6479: 1.01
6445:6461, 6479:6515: 0.99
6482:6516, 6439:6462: 1.01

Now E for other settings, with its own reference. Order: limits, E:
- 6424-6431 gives 6430.50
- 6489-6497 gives 6490.00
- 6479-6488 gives 6481.04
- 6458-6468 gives 6460.18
